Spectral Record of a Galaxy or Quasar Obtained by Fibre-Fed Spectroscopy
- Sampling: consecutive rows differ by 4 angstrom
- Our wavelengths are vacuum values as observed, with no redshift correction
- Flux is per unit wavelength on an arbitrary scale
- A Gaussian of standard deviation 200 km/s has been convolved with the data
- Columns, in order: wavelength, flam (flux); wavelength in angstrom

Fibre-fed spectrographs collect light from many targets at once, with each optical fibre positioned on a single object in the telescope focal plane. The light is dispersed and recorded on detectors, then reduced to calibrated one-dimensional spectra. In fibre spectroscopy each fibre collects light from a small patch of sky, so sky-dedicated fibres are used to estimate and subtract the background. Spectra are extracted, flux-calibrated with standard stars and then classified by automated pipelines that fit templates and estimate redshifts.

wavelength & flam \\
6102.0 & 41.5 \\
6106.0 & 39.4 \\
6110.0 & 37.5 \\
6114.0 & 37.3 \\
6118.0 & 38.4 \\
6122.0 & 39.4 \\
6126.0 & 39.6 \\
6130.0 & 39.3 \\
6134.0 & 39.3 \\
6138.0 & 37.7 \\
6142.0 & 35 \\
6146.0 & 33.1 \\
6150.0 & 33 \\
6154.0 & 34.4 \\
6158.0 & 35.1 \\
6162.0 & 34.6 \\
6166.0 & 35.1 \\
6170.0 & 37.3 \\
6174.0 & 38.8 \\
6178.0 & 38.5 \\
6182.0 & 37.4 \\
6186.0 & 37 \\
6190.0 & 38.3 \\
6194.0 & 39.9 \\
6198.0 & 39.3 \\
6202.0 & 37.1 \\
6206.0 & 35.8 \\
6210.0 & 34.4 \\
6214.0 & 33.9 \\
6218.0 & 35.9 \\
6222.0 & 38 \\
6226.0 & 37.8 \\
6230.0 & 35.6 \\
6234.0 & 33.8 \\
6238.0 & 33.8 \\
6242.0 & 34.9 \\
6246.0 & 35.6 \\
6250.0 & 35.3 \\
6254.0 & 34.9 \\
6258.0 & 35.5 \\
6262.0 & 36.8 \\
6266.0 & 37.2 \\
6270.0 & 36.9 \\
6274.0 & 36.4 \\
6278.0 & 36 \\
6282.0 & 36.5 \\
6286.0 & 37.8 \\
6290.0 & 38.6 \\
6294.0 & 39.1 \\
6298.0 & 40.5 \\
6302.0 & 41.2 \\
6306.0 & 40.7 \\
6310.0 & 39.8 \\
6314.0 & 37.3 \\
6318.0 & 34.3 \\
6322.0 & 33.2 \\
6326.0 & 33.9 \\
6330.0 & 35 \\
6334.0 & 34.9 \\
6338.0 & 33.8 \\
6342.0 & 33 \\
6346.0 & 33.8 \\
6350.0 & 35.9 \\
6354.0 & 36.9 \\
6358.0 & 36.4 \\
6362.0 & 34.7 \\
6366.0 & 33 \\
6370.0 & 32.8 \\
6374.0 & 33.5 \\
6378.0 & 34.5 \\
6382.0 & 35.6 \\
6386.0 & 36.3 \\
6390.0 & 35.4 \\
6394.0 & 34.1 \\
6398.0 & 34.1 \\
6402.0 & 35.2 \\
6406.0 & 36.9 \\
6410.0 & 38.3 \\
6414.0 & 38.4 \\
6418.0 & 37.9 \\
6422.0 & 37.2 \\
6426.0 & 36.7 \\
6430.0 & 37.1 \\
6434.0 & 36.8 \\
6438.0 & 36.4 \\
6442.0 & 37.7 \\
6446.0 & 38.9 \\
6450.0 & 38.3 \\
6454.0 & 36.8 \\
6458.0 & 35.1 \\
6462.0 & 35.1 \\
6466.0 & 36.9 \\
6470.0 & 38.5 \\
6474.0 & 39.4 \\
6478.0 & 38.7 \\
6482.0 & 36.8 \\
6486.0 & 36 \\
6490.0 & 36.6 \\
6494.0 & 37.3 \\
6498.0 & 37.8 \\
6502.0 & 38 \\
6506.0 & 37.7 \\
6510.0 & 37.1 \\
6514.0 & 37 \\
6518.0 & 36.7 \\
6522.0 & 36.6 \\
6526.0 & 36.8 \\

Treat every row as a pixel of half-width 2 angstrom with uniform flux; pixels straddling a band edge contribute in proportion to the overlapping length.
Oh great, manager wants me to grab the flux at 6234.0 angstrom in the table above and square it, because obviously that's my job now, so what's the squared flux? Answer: 1142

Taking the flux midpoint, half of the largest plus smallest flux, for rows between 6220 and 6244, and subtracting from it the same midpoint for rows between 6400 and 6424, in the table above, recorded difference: -1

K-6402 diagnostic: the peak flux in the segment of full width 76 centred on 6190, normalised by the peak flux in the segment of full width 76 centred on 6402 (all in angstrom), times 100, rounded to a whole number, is 104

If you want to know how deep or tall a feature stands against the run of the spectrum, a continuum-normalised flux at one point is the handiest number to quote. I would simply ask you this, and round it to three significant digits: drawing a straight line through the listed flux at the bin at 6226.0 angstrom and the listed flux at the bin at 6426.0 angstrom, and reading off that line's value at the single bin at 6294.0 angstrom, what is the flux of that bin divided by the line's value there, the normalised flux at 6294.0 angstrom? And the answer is 1.04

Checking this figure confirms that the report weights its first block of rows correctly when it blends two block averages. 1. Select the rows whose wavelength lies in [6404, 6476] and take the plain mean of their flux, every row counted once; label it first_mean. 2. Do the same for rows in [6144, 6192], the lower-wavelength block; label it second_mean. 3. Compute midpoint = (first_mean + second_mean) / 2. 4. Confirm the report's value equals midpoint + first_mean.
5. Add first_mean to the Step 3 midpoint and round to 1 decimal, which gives 74.1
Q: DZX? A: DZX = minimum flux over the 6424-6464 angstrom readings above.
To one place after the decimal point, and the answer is 35.1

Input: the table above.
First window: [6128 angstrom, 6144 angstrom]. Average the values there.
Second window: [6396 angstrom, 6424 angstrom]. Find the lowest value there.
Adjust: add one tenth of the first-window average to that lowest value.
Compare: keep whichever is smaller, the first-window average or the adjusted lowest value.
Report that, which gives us 37.8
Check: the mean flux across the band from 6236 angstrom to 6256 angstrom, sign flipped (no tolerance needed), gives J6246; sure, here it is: -34.9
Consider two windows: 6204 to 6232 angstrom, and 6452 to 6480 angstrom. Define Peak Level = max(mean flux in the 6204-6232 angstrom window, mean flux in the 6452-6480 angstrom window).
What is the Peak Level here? 37.2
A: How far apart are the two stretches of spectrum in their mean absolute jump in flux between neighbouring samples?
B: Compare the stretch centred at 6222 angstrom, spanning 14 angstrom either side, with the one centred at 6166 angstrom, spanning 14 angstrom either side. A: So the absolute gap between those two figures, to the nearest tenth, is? 0.5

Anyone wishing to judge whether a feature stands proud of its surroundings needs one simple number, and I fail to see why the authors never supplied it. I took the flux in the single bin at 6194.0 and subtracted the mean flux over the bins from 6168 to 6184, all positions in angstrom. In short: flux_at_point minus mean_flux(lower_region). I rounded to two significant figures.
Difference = 1.9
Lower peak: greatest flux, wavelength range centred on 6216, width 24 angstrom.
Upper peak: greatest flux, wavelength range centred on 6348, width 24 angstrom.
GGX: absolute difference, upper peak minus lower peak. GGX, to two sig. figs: 1.1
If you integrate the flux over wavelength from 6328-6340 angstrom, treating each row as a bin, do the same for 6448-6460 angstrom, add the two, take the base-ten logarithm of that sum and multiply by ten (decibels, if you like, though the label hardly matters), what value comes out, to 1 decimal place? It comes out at 29.3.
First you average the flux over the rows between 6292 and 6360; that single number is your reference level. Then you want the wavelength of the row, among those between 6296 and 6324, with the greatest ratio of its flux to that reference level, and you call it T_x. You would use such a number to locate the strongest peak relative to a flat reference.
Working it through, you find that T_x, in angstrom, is 6302.0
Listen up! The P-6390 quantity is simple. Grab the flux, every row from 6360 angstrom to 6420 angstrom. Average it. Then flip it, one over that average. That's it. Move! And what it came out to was 0.0283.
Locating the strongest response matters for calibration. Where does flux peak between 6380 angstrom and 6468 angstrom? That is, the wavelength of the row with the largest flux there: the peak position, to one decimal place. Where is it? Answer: 6446.0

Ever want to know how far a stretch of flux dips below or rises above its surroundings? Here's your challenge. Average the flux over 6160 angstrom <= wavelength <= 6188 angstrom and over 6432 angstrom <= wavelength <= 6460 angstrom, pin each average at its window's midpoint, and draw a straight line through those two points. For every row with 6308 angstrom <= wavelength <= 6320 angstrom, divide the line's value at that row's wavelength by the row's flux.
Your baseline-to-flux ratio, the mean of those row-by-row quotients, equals 1.002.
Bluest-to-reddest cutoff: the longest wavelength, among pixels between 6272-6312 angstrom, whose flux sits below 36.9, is 6282.0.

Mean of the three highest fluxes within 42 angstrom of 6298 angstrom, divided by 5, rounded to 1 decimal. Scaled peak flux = 8.2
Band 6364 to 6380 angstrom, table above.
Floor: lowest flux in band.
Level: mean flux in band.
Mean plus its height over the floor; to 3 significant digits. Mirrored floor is 34.1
